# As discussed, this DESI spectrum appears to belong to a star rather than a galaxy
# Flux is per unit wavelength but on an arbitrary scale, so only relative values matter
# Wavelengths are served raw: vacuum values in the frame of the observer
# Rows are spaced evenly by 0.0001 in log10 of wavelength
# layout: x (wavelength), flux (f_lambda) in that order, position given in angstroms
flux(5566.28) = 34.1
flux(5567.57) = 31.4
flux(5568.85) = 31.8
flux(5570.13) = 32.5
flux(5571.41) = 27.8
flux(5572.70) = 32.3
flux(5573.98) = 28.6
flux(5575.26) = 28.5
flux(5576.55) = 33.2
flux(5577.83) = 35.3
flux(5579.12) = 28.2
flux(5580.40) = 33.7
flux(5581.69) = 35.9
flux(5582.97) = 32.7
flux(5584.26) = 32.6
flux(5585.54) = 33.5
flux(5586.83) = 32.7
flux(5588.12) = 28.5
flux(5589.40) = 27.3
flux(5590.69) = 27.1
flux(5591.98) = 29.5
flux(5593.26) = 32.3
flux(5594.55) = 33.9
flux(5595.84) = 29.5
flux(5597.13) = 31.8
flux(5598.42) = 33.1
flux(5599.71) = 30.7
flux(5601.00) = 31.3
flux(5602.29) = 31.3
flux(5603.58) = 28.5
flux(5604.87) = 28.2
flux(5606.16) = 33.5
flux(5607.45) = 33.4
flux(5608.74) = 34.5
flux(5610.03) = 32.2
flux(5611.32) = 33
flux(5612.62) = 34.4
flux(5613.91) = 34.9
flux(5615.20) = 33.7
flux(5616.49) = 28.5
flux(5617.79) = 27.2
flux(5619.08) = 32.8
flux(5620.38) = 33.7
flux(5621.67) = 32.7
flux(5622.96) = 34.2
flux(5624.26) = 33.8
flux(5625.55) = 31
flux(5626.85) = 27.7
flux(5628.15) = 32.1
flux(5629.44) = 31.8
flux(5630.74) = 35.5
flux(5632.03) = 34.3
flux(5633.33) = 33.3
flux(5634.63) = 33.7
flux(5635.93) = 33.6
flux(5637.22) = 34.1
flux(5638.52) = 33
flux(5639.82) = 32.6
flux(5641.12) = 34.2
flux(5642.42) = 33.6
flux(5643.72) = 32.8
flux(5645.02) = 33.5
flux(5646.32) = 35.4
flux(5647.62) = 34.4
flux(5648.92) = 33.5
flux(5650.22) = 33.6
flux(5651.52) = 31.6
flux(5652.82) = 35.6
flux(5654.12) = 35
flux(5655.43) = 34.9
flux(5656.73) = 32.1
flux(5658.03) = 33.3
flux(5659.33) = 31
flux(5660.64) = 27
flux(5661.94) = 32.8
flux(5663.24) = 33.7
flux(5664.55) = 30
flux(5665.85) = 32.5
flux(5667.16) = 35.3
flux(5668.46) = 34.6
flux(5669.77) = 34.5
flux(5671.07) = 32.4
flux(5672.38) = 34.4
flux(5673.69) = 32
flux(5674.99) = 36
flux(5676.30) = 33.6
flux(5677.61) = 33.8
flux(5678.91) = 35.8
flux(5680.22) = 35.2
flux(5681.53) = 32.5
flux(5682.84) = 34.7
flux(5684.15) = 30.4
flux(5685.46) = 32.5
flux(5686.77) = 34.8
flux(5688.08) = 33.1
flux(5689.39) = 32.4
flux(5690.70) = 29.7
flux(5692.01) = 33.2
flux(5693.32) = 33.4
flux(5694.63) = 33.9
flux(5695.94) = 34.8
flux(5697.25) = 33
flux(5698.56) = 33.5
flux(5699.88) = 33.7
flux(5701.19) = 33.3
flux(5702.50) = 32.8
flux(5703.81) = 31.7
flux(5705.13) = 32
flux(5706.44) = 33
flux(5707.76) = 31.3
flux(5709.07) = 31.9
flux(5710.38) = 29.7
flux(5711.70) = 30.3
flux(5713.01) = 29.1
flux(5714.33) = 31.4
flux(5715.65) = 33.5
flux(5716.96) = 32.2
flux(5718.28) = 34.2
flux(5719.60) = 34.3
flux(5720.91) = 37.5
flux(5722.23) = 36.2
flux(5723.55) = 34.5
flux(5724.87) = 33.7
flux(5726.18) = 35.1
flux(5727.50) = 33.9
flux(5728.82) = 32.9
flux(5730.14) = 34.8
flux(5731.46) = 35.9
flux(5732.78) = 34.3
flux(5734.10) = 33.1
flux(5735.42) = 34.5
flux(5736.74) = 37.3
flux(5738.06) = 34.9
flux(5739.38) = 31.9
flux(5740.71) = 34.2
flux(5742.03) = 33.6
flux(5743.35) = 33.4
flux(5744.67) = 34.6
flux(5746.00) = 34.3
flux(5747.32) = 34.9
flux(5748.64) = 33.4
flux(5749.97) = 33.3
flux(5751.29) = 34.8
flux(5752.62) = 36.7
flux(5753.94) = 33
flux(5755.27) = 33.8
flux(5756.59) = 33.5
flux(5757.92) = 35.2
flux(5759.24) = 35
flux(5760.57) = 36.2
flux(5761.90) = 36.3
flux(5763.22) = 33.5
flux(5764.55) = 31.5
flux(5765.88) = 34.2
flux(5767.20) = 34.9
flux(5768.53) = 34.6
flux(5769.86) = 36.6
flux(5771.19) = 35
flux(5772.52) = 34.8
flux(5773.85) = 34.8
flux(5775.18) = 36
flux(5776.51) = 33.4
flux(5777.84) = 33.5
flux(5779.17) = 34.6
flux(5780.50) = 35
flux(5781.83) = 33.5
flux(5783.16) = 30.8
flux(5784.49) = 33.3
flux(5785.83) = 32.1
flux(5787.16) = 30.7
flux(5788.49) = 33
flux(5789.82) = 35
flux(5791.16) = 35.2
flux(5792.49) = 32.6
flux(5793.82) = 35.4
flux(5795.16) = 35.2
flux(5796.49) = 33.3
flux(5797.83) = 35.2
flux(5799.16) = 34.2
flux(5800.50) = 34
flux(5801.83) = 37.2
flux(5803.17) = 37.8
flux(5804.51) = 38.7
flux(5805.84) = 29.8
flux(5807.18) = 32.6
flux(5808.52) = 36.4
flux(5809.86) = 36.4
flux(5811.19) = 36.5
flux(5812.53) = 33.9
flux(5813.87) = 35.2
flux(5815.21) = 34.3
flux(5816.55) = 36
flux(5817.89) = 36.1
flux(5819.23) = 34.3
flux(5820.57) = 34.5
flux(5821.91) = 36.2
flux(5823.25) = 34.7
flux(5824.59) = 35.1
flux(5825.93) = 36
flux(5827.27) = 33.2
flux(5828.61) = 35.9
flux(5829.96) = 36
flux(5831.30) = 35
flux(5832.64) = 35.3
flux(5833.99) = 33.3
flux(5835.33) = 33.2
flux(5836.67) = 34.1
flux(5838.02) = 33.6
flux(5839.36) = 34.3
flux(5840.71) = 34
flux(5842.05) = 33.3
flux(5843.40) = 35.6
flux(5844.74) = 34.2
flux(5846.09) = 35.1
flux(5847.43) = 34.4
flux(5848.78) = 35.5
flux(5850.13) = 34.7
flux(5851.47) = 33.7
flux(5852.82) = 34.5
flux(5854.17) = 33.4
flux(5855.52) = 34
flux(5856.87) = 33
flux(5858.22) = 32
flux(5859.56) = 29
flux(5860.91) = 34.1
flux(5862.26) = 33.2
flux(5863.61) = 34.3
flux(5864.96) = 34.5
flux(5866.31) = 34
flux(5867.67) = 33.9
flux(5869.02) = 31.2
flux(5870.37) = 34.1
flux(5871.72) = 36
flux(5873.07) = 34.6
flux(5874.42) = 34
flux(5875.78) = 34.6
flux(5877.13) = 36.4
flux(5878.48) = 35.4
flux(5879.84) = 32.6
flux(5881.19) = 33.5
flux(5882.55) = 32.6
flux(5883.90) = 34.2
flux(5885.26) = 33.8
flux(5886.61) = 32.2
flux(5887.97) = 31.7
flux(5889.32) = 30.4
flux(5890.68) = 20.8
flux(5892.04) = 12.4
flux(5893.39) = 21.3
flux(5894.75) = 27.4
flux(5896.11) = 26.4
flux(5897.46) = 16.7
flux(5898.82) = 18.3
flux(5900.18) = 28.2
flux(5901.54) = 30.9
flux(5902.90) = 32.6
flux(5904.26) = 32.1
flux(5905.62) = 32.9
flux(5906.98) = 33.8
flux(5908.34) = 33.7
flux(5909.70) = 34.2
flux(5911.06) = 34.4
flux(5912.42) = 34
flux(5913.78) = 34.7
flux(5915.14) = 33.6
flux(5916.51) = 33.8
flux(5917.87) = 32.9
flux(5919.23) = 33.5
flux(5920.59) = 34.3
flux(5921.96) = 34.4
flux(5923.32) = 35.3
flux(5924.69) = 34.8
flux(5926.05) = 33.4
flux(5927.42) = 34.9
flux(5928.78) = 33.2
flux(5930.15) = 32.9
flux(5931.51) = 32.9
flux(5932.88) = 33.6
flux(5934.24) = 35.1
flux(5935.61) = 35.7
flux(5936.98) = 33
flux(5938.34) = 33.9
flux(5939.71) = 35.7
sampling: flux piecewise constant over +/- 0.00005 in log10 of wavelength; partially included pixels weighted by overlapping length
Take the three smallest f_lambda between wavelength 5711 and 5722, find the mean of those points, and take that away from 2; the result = -28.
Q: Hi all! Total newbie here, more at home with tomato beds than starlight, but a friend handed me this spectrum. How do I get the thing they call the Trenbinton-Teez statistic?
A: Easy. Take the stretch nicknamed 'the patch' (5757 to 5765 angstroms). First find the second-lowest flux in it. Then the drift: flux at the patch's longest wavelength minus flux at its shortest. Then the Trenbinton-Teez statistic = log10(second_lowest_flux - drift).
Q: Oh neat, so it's 1.57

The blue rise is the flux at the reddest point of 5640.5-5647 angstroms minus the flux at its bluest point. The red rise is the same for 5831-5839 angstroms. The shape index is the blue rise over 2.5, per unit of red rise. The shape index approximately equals -0.3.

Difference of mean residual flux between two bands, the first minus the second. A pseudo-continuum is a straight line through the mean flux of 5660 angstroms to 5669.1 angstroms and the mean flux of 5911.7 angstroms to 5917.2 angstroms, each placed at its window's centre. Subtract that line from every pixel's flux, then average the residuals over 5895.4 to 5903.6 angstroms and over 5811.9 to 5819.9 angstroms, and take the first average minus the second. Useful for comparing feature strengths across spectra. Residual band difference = -10.0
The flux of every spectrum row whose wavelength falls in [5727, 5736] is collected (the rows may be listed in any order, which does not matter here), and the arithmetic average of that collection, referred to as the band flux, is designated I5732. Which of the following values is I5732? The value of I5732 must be 34.2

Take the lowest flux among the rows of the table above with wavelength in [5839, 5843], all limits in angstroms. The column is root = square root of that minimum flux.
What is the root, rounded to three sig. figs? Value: 5.77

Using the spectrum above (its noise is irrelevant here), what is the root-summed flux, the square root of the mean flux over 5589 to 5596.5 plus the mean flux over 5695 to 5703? 7.97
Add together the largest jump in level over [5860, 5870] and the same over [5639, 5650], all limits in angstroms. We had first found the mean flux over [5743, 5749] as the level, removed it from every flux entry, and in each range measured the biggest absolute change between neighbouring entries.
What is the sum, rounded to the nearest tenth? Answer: 4.6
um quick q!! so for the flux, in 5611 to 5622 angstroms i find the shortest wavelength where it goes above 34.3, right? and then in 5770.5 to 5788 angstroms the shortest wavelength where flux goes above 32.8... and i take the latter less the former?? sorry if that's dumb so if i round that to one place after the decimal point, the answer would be 158.6 angstroms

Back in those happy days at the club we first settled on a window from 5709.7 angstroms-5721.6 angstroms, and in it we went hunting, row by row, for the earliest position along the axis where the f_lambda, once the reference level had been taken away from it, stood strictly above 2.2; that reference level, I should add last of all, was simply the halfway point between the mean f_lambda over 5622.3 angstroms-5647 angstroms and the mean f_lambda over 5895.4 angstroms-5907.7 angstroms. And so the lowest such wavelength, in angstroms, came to 5715.65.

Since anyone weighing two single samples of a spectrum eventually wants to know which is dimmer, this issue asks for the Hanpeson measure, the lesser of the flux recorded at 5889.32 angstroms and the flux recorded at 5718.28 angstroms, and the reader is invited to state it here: 30.4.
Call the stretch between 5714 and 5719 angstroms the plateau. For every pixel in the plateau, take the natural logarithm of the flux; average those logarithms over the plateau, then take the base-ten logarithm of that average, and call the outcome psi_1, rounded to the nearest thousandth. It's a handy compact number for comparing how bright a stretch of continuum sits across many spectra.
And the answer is 0.543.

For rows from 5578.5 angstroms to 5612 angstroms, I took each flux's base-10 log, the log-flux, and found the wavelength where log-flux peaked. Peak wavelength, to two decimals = 5581.69 angstroms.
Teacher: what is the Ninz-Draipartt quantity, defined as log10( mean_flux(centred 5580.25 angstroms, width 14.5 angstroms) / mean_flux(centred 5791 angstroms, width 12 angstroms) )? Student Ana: -0.018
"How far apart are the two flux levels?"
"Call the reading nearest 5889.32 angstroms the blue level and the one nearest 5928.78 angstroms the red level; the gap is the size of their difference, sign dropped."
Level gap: 2.8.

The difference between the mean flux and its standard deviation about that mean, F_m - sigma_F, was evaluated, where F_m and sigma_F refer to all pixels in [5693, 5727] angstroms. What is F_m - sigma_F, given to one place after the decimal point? 31.2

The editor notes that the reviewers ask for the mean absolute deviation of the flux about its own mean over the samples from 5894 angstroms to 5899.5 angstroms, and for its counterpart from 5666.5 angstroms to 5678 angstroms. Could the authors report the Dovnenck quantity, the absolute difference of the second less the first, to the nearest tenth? 3.7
